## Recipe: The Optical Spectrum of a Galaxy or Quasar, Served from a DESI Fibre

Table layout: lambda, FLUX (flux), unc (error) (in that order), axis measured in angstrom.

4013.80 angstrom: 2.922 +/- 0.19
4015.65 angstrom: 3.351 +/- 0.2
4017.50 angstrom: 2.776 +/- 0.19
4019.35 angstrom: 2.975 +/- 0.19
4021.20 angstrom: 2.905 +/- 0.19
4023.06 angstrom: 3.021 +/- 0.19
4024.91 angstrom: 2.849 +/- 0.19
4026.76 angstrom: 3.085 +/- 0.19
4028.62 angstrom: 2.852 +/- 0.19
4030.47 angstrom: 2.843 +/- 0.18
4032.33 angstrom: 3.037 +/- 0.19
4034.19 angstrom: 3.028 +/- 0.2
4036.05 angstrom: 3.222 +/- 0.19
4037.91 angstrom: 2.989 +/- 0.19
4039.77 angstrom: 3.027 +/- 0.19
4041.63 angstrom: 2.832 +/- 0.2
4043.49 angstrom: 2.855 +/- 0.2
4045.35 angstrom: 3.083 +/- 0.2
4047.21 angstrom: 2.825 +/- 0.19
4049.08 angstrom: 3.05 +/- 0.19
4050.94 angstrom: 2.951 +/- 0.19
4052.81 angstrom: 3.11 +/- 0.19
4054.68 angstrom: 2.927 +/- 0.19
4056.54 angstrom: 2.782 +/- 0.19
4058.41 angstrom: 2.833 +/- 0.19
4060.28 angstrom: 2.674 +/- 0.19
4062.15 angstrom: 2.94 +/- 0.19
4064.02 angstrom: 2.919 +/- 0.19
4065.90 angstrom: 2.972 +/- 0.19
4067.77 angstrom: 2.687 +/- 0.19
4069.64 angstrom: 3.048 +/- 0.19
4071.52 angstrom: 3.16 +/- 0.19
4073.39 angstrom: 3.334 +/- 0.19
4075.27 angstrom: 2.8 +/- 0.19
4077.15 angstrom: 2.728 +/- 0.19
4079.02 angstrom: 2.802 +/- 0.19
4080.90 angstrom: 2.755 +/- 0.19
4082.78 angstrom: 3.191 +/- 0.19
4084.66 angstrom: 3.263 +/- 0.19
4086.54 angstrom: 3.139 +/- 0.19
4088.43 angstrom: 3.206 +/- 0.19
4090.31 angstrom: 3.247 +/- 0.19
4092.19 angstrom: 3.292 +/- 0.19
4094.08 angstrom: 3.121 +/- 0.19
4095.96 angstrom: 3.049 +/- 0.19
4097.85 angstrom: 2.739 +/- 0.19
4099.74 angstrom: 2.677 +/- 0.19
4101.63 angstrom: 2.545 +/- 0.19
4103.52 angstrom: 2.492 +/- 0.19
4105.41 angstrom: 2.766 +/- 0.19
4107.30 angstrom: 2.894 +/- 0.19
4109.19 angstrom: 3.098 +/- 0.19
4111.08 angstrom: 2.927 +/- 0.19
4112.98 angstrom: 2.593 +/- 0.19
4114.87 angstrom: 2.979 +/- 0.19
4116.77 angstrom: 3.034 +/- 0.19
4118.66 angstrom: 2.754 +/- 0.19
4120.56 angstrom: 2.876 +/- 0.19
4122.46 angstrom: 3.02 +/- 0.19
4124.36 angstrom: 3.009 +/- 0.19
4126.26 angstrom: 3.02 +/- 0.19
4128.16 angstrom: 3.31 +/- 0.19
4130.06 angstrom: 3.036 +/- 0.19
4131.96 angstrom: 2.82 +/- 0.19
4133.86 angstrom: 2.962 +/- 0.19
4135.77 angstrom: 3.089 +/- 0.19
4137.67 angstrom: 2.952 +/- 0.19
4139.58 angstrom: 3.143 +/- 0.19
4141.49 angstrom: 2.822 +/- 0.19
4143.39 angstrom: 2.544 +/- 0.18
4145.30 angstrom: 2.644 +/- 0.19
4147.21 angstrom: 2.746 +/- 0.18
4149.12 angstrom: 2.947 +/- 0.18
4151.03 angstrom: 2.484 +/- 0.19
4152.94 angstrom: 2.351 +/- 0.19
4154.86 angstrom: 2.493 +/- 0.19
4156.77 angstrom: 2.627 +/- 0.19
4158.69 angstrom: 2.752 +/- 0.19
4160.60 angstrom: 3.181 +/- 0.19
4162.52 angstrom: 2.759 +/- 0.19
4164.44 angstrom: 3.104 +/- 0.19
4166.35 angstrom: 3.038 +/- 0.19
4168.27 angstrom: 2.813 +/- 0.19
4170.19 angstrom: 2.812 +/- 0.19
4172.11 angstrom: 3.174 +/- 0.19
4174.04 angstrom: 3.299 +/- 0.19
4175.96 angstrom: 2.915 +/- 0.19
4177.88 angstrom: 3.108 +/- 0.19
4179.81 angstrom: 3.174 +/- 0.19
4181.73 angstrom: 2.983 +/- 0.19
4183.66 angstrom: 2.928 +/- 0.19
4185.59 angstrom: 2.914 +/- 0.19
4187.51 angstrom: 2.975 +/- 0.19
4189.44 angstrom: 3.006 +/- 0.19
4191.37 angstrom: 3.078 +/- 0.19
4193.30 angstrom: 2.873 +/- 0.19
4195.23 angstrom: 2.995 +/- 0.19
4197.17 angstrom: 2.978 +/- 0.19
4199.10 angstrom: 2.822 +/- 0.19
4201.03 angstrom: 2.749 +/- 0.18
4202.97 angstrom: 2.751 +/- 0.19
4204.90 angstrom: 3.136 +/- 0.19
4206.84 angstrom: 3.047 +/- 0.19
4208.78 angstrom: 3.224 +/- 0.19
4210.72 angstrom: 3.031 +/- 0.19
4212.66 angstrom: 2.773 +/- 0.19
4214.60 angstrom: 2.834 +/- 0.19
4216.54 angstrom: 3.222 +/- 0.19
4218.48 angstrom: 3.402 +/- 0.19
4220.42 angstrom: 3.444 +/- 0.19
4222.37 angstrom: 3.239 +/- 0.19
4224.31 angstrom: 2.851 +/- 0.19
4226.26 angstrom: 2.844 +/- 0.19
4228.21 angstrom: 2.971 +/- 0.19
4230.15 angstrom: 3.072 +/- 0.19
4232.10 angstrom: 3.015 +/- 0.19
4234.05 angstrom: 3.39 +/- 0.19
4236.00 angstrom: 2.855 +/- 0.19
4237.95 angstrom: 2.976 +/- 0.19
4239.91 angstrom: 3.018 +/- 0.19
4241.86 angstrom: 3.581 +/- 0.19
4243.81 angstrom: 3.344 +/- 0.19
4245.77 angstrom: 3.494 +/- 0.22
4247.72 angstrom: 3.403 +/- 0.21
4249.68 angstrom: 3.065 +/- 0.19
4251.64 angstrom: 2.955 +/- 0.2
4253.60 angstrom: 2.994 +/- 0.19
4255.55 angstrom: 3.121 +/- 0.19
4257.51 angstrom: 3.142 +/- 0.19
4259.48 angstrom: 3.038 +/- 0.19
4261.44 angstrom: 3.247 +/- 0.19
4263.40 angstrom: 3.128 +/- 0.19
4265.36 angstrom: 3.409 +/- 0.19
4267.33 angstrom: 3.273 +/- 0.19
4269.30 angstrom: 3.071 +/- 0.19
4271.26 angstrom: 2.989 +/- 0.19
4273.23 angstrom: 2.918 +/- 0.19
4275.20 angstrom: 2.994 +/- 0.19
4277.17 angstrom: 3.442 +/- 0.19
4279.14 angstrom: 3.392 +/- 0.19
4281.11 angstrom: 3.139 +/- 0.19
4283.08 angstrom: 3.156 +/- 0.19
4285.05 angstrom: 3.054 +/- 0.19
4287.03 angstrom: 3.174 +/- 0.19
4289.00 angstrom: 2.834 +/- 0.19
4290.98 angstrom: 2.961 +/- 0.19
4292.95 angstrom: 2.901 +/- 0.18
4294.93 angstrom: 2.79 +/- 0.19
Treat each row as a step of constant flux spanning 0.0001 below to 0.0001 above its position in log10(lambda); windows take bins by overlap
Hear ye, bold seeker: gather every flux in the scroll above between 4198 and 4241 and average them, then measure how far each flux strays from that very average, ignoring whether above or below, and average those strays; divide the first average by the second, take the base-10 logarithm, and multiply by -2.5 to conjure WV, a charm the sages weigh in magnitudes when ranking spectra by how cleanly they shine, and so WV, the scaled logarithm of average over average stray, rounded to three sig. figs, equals -3.11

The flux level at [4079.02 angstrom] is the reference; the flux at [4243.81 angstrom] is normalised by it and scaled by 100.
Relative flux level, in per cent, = 119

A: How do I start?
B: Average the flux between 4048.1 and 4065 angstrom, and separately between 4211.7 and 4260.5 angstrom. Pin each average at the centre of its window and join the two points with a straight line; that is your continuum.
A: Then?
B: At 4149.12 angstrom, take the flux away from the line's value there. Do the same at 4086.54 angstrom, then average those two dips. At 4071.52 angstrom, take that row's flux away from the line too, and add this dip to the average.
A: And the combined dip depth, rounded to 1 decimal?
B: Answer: -0.3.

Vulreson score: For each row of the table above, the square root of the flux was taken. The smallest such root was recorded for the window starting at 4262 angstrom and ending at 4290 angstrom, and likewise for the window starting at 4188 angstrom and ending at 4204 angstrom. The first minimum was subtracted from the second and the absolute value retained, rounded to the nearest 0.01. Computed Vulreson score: 0.03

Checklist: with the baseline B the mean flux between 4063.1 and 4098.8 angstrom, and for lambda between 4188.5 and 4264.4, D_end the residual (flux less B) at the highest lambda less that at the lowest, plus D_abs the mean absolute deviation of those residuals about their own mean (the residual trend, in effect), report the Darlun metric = 0.3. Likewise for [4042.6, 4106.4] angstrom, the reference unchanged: 0.1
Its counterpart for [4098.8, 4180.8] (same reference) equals 0.7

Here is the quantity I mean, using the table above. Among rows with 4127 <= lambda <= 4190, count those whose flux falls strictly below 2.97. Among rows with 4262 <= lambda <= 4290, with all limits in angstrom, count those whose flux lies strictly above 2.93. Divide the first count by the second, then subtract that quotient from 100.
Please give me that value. 98.4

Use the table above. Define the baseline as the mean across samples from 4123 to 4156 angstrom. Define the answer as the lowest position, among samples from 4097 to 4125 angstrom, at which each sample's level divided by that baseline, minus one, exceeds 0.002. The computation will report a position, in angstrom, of 4107.30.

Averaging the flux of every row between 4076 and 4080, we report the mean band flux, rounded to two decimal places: 2.77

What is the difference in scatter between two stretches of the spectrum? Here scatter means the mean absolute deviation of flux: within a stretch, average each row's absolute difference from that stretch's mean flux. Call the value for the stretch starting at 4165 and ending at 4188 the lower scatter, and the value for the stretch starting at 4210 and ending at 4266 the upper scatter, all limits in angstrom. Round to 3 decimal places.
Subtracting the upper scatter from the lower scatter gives -0.065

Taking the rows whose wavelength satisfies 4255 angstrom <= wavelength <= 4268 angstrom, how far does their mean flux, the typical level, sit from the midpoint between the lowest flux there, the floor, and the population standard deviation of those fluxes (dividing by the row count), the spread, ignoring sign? 1.62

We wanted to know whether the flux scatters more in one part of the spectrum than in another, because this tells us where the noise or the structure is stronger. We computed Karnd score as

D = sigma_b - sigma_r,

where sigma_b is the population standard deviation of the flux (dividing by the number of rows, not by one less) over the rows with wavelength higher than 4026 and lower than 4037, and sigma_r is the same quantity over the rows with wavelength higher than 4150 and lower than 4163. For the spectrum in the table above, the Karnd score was -0.12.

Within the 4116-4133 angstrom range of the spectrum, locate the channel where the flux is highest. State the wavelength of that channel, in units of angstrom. 4128.16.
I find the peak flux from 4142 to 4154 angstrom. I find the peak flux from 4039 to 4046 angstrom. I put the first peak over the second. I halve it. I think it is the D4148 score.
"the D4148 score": 0.48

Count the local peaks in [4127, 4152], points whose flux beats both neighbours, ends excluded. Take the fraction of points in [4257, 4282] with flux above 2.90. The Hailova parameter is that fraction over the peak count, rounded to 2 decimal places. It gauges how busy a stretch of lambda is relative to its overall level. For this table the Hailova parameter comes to 0.33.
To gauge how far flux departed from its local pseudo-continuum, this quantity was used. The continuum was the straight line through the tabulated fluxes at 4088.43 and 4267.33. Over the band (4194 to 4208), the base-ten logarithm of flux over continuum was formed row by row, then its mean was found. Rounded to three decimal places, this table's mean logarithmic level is -0.046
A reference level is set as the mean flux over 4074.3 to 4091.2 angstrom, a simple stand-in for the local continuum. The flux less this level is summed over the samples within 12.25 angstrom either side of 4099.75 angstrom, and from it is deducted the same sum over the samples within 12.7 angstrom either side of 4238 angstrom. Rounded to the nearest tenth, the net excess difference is -3.0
